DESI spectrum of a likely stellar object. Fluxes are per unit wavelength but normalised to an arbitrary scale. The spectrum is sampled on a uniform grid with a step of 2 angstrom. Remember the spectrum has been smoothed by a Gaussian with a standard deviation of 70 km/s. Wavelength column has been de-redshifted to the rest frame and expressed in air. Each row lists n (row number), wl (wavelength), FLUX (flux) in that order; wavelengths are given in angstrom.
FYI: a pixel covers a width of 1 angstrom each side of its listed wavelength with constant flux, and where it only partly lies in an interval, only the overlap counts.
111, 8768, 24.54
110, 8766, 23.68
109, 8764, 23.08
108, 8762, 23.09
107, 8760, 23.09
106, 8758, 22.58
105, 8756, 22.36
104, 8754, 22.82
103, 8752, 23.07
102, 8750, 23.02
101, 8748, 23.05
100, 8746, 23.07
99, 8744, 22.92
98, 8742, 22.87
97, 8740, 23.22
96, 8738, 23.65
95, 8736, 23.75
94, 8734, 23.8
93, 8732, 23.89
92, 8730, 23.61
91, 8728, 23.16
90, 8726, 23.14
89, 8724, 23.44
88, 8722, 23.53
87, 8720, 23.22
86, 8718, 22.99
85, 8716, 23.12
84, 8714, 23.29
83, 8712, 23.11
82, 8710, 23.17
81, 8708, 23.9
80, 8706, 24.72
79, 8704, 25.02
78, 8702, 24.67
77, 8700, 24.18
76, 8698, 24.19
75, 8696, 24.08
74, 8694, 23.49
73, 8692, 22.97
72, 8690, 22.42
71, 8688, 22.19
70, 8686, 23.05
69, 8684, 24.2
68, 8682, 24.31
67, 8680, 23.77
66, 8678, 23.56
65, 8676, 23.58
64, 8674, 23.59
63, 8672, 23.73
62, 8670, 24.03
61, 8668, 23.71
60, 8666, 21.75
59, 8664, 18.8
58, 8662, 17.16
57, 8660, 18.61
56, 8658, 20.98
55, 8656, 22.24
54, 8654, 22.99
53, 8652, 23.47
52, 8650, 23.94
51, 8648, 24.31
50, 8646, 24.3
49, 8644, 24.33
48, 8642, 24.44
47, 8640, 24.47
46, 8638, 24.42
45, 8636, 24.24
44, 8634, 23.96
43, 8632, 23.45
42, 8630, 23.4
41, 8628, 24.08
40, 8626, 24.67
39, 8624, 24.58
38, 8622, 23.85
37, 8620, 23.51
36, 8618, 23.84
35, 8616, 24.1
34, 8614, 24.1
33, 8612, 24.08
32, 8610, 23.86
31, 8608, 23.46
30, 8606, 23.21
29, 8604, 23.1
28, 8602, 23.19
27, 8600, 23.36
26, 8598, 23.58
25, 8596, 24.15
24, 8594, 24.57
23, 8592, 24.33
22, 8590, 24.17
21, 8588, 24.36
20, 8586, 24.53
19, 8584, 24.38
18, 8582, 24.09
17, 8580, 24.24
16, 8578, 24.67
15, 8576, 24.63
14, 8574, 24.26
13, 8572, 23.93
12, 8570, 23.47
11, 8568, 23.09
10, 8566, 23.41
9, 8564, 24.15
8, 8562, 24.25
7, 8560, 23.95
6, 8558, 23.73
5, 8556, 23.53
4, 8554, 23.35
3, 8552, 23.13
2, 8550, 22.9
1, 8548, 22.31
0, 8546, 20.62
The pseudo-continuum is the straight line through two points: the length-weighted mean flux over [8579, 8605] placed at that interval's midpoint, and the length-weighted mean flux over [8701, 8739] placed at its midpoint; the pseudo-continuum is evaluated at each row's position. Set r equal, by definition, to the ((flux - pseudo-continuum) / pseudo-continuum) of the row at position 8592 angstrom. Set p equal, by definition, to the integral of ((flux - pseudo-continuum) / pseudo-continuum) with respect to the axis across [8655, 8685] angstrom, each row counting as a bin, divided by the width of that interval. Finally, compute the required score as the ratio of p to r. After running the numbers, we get -4.7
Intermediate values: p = -0.064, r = 0.014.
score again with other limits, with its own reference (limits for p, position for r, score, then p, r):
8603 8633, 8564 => -1.7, -0.005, 0.003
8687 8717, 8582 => -1.0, -0.002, 0.002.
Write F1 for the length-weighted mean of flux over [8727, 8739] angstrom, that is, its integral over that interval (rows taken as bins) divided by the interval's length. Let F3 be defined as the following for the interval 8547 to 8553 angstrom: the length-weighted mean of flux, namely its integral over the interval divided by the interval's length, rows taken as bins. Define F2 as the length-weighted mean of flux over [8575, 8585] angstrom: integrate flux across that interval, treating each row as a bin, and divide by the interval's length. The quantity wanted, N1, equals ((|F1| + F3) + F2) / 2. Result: 35.4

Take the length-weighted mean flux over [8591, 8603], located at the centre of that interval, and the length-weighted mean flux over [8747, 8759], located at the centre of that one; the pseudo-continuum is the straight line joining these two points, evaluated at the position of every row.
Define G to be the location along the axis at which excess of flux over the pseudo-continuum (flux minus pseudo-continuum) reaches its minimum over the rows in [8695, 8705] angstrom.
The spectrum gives 8696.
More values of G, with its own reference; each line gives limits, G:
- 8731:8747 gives 8742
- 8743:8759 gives 8756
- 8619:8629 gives 8620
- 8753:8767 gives 8756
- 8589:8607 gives 8604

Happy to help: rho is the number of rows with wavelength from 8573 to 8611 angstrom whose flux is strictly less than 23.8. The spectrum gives 6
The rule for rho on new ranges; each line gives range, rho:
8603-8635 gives 6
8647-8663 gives 6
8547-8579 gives 9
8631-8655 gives 3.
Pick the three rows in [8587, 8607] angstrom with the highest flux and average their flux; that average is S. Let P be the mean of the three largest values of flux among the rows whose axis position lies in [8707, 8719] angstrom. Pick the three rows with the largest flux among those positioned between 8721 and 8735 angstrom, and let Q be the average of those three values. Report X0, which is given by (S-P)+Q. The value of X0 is 24.7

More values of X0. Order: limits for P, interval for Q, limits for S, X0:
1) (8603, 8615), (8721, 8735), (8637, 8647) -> 24.2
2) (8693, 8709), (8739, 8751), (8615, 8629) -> 22.8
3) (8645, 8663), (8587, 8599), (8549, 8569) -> 24.4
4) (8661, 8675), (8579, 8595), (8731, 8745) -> 24.5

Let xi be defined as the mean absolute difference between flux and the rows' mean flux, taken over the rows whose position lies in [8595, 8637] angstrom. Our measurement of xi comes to 0.37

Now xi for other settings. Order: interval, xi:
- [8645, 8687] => 1.57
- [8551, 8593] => 0.41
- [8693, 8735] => 0.49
